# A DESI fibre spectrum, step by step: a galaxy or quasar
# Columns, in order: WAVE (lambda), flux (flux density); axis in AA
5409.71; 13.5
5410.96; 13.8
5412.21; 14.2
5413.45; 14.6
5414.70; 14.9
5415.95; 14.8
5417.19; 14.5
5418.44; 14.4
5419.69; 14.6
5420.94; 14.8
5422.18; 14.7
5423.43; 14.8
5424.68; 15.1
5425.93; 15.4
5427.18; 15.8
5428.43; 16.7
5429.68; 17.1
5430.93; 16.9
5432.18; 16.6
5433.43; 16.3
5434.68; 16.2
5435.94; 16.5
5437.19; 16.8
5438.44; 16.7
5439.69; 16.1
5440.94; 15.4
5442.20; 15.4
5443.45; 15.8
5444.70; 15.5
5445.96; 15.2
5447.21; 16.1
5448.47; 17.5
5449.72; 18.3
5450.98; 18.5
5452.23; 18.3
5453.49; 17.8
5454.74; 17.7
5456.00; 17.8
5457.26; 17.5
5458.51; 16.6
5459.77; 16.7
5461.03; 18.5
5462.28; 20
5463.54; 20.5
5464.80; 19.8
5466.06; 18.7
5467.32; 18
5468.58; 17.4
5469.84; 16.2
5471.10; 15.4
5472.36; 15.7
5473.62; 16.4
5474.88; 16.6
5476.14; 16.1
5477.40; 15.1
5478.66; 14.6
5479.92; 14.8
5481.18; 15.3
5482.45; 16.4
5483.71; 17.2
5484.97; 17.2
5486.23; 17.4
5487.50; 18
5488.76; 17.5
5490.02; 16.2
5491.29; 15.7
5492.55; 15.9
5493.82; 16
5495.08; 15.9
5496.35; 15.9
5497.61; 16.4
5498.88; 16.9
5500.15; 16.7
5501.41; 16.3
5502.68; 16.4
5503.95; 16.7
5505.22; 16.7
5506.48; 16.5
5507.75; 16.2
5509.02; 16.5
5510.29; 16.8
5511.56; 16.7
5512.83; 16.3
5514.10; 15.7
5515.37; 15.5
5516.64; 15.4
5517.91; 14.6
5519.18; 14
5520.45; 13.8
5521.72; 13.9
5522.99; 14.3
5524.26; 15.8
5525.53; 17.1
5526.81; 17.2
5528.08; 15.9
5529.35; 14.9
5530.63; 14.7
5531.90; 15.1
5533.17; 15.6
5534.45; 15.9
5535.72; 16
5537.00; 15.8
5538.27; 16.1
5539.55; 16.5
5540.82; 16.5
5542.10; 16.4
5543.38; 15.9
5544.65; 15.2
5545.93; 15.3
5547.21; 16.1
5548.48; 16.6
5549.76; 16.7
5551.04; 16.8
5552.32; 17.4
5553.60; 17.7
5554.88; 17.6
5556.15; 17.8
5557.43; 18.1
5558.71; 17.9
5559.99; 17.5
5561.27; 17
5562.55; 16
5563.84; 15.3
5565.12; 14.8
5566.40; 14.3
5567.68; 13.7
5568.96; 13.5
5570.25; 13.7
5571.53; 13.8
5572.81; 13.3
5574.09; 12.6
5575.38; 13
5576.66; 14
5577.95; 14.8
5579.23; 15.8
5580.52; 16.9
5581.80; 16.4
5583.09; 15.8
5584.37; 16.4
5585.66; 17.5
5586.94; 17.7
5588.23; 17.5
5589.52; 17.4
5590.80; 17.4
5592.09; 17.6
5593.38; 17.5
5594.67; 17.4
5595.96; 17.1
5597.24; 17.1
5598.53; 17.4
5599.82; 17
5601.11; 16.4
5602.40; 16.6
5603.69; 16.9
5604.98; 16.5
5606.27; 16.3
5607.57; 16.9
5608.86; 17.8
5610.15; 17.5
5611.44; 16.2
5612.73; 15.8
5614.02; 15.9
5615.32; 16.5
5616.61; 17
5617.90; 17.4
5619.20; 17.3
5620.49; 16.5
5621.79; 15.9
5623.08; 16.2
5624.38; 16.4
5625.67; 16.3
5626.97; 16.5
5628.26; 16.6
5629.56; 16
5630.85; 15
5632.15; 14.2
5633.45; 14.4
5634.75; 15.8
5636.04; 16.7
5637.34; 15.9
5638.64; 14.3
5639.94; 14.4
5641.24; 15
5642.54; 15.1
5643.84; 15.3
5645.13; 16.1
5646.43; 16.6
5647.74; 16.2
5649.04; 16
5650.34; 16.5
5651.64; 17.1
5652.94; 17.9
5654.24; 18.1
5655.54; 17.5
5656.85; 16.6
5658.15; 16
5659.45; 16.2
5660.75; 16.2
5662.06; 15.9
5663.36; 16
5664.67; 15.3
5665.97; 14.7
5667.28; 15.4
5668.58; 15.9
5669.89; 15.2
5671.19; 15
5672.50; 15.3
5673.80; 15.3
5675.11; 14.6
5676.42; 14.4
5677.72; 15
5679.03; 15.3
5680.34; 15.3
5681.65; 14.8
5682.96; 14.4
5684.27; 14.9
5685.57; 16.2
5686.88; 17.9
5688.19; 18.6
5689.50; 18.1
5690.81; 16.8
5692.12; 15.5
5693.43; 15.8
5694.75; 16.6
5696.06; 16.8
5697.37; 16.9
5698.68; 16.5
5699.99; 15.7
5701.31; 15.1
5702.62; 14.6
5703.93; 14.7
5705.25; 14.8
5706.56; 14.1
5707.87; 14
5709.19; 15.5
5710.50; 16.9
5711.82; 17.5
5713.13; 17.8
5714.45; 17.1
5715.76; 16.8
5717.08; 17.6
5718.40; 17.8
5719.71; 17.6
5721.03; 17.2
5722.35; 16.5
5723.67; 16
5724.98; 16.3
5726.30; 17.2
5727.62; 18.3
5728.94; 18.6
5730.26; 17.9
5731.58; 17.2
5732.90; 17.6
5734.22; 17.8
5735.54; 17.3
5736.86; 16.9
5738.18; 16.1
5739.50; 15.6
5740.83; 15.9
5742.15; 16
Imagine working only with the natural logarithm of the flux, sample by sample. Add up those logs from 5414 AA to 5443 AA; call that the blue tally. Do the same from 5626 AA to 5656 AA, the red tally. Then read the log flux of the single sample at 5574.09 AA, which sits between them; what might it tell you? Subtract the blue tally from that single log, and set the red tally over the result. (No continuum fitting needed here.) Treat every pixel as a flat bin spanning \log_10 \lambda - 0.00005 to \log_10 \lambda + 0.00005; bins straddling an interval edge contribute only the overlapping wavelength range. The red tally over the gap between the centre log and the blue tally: -1.05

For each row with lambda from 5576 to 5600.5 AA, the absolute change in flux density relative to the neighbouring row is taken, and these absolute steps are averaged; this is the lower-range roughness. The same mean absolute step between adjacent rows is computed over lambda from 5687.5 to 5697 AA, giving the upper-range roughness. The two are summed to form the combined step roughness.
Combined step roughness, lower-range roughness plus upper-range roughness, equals 1.16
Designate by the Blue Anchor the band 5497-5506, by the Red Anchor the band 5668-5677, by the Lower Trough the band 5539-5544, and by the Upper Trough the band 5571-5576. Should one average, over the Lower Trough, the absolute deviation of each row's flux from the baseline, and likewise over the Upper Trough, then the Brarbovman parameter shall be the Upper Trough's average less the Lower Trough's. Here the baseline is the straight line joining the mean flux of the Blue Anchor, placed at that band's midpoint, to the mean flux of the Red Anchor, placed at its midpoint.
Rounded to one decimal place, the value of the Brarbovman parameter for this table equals 2.5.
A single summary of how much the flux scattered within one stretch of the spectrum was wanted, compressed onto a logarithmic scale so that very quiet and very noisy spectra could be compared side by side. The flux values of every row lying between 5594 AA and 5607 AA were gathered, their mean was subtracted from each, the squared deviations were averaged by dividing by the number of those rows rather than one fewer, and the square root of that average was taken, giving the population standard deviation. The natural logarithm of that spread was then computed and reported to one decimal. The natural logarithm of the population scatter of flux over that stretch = -1.0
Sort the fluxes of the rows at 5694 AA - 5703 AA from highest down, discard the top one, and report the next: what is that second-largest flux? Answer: 16.8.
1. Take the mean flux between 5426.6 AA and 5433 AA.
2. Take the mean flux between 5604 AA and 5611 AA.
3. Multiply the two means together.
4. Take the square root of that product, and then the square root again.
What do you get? 4.10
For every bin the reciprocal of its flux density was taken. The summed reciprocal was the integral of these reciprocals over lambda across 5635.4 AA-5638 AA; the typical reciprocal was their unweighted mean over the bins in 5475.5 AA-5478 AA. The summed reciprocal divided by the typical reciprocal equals 2.48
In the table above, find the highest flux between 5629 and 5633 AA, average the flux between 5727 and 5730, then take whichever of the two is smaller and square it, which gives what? 256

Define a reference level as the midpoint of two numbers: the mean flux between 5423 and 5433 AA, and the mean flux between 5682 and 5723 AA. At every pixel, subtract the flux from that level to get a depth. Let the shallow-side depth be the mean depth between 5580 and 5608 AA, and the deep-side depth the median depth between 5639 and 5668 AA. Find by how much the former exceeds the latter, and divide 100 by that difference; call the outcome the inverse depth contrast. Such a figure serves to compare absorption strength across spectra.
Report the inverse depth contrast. -107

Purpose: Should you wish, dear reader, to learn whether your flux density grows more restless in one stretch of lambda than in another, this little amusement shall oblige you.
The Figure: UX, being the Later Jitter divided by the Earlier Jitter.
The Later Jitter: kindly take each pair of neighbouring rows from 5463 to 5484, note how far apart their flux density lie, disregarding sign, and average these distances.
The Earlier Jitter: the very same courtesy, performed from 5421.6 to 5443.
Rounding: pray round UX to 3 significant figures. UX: 2.06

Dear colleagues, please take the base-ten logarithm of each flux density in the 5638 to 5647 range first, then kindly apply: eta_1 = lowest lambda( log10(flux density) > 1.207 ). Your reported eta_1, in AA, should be 5646.43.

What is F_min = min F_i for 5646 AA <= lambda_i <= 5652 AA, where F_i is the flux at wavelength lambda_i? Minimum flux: 16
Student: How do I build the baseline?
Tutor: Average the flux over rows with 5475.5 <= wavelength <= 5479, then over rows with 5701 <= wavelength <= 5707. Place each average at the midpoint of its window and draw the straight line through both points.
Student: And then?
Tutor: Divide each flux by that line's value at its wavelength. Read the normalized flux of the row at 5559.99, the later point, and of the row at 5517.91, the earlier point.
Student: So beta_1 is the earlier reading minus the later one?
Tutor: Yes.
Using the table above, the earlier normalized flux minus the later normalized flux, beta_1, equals -0.20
